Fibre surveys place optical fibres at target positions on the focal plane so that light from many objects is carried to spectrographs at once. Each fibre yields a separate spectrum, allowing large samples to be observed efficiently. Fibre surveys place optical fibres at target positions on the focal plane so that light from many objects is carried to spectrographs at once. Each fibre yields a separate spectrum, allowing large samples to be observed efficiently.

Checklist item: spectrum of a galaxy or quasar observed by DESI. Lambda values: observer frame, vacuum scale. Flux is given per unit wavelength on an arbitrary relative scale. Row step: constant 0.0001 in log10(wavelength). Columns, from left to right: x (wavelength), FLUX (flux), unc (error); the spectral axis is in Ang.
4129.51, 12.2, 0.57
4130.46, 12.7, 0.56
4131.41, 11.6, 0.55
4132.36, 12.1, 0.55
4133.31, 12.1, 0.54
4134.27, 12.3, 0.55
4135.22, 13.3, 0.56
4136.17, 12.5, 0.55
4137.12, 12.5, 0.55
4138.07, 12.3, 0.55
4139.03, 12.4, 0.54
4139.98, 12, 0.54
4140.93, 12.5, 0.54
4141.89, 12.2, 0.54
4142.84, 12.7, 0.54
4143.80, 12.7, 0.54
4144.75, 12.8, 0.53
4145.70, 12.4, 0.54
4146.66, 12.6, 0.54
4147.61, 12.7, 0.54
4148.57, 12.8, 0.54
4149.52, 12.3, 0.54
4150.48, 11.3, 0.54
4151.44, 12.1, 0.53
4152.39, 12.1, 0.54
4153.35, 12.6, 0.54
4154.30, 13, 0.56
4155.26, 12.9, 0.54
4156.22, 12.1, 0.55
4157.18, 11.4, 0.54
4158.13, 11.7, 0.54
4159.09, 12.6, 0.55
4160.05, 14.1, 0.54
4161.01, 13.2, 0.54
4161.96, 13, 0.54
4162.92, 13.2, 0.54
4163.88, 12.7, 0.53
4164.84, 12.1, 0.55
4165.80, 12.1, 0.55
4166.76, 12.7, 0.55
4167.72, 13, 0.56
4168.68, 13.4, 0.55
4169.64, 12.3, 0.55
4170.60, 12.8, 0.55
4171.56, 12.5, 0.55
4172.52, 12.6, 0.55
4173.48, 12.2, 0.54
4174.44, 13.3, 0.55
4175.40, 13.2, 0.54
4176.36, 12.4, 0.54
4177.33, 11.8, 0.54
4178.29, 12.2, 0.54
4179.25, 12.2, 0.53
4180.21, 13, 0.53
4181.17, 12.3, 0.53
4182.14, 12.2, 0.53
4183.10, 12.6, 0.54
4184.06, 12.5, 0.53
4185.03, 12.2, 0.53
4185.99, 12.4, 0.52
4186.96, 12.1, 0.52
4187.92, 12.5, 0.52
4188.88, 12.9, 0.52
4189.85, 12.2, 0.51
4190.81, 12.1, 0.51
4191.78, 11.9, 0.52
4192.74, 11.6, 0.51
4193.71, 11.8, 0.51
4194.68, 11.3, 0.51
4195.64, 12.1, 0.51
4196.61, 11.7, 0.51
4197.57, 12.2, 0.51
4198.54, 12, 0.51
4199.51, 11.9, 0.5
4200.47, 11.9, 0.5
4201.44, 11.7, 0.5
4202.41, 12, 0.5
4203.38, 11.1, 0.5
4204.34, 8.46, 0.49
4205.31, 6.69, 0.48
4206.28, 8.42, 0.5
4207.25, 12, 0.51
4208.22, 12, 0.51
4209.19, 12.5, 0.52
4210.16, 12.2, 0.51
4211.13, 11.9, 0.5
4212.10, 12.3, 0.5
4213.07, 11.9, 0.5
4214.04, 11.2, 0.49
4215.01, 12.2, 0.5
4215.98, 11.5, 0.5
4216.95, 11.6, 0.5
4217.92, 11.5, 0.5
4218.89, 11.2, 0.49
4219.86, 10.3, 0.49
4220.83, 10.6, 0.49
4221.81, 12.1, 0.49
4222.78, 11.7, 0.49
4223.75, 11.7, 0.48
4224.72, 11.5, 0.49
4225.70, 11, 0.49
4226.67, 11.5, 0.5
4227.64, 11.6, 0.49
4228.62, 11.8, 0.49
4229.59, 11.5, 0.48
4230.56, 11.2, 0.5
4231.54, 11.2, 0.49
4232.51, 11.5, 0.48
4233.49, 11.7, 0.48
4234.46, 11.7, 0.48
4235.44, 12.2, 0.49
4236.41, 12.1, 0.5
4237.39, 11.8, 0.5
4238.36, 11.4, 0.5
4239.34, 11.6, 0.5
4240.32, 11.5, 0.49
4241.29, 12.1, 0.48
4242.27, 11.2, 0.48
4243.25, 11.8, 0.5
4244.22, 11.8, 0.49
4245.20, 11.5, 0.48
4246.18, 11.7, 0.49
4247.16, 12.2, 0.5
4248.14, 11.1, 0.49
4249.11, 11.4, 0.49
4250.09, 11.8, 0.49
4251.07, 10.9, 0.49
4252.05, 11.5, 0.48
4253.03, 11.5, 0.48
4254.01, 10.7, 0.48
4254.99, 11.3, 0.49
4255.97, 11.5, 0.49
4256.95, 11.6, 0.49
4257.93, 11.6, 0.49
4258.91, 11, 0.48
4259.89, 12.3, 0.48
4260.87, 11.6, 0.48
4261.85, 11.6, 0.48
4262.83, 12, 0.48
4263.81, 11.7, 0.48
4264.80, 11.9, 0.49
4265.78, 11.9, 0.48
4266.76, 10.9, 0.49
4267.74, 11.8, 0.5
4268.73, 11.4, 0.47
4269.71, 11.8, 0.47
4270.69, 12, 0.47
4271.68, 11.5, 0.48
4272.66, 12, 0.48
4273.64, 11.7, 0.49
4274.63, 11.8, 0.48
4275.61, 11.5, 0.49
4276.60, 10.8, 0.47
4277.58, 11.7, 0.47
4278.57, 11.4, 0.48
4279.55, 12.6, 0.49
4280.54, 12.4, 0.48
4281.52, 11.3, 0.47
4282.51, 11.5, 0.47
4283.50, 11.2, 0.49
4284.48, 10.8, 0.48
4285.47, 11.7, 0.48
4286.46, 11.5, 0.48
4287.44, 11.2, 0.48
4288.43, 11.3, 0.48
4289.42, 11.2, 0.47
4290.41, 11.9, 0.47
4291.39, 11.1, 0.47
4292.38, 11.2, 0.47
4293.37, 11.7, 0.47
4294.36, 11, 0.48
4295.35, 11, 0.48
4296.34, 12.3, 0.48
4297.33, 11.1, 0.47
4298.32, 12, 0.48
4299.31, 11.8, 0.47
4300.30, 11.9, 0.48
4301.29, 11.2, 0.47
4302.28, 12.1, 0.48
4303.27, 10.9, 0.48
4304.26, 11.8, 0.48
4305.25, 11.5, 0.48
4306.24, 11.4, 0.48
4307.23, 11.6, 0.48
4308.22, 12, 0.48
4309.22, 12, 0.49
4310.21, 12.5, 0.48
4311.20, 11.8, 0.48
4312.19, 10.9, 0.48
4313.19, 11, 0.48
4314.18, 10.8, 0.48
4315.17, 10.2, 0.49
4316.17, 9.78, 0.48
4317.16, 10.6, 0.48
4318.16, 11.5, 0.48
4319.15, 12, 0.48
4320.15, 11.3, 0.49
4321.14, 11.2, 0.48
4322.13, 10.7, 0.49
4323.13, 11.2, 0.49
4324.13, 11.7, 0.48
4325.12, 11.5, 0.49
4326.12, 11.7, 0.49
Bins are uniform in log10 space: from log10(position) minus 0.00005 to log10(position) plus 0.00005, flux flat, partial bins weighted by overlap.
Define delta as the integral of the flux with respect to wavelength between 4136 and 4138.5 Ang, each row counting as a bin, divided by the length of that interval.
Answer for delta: 12.5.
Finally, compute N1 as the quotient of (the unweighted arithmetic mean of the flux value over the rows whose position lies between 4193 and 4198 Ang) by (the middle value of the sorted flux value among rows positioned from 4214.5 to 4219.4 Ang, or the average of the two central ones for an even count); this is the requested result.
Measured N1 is 1.03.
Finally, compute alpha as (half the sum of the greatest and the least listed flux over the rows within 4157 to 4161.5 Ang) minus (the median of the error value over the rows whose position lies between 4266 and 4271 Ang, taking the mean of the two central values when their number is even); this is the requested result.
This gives 12.3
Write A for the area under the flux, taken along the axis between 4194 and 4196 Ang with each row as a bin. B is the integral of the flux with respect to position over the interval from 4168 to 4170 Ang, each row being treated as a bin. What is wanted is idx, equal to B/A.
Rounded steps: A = 23.39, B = 25.8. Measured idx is 1.10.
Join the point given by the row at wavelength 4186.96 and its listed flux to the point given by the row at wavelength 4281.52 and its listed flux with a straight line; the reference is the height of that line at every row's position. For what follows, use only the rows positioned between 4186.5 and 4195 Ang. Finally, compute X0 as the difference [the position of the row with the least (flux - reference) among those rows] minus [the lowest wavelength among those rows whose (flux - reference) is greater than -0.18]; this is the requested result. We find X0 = 7.7 Ang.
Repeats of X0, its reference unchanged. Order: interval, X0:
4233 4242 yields 4.9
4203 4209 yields -1.9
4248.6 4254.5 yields 4.9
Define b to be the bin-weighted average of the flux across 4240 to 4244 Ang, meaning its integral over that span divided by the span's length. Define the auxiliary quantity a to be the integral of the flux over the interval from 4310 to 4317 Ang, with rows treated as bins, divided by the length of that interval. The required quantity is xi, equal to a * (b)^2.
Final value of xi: 1492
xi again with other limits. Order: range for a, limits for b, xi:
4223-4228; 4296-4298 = 1564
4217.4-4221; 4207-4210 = 1622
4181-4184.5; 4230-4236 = 1668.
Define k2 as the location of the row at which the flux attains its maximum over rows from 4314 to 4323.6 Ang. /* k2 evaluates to 4319.15 Ang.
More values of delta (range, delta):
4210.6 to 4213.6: 12.0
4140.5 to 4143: 12.4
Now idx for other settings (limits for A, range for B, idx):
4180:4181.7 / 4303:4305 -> 1.07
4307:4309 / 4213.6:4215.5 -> 0.94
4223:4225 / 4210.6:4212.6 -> 1.04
